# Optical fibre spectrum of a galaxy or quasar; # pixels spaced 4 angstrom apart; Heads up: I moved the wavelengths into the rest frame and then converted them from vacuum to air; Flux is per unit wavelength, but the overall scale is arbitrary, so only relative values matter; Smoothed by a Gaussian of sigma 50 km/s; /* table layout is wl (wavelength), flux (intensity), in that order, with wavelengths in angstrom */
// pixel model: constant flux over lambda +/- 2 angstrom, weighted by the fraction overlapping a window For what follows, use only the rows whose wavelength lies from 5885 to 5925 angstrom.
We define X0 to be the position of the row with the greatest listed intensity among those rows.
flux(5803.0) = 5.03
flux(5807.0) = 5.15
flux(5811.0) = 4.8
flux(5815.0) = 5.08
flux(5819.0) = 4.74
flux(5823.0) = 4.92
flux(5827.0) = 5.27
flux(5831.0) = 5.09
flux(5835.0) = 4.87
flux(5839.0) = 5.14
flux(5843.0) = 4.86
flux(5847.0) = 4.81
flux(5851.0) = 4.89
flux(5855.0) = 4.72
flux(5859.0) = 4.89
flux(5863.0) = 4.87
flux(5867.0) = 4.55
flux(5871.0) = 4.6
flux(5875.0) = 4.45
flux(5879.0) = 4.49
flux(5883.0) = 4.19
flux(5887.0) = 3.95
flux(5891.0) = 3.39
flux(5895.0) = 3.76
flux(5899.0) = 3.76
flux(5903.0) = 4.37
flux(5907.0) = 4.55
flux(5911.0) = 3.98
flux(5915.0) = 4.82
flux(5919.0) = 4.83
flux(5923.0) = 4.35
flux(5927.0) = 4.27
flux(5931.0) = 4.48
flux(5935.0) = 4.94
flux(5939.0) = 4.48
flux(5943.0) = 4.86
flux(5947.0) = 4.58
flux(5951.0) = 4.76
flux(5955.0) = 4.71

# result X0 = 5919.0 angstrom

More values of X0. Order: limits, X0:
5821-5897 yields 5827.0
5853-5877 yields 5859.0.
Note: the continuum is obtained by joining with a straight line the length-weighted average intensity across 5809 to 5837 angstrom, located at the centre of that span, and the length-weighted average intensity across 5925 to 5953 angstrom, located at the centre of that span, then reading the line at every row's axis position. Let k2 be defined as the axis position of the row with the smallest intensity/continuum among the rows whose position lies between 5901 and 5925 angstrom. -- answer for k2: 5911.0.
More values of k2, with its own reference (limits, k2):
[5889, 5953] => 5891.0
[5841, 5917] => 5891.0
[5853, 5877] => 5875.0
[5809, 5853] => 5819.0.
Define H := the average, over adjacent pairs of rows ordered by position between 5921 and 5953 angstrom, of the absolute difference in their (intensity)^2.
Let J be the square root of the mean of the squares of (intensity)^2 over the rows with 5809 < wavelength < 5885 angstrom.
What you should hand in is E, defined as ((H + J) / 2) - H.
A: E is 10.3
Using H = 2.72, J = 23.2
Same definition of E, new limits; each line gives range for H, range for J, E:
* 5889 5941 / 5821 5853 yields 10.9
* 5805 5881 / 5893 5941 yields 8.9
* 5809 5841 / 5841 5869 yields 10.2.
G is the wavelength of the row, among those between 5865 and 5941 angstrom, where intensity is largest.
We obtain 5935.0 angstrom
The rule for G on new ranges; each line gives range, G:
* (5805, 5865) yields 5827.0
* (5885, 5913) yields 5907.0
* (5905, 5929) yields 5919.0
